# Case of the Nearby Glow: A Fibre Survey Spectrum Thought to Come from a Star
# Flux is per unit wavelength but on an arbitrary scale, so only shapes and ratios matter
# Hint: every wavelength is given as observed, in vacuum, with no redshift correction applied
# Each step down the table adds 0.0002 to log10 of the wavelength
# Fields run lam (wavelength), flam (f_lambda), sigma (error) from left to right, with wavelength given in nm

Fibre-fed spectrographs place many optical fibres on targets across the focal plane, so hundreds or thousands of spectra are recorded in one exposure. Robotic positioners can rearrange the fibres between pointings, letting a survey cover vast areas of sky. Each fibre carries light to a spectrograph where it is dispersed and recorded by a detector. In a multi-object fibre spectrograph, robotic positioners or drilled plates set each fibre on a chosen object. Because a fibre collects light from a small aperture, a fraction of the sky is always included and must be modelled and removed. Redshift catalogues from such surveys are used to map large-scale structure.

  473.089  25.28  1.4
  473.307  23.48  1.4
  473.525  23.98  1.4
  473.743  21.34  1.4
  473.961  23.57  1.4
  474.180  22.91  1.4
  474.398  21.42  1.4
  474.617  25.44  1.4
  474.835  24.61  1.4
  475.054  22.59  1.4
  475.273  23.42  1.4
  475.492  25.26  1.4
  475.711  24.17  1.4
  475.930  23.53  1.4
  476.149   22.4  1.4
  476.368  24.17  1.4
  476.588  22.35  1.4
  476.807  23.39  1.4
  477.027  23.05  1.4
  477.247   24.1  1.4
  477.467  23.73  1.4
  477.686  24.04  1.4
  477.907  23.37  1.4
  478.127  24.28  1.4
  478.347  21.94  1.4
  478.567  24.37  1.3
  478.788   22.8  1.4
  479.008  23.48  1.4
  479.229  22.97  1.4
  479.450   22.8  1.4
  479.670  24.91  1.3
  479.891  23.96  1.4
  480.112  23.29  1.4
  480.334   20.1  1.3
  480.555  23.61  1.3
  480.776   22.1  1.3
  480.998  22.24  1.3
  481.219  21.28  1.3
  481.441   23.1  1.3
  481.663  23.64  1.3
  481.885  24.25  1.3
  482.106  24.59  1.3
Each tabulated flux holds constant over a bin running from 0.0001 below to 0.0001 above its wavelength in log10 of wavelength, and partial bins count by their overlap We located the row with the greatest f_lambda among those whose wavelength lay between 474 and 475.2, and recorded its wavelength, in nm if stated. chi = 474.617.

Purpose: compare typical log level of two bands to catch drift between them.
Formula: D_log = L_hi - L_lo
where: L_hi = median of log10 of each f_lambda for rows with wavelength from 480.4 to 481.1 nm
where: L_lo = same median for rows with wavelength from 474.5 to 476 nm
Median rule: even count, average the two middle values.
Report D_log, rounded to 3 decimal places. -0.036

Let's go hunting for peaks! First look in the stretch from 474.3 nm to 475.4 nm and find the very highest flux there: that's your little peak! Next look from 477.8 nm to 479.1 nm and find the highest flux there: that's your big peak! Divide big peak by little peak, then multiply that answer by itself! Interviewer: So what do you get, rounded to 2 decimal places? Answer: 0.92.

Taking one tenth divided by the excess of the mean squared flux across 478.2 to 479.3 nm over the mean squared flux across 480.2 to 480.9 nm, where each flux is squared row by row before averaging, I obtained 0.002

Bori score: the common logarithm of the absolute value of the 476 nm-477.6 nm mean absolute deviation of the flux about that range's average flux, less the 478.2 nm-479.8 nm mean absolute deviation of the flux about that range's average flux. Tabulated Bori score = -0.73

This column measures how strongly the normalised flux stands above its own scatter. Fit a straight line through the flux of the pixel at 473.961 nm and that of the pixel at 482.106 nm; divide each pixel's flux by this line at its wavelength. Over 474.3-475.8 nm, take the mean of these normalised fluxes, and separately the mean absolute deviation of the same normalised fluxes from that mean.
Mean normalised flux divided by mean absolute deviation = 21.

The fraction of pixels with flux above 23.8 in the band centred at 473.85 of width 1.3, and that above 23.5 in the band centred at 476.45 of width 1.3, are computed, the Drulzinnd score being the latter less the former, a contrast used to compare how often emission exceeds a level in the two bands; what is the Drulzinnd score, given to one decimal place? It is 0.2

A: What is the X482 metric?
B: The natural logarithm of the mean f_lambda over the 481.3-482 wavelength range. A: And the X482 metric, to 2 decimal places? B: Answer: 3.16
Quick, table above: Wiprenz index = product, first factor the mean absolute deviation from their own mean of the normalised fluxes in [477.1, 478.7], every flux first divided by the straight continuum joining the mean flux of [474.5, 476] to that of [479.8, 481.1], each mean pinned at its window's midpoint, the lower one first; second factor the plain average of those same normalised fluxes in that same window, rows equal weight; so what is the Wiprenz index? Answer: 0.025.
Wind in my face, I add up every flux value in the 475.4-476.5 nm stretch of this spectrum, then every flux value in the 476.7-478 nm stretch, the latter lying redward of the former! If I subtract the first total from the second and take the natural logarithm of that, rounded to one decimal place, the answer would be 3.1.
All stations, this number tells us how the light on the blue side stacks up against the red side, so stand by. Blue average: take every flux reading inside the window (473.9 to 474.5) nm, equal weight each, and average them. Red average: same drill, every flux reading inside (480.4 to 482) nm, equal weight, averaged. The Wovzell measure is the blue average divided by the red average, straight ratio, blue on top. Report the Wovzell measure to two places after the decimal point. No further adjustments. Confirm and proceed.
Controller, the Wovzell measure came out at 0.99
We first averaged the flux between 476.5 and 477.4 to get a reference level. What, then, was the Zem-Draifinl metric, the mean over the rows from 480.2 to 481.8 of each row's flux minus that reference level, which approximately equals -0.9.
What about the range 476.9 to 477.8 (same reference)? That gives 0.5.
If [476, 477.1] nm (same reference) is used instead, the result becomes -0.2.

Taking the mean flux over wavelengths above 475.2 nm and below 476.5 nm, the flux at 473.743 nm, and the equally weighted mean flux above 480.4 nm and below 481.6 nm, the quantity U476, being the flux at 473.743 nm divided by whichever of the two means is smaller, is 0.95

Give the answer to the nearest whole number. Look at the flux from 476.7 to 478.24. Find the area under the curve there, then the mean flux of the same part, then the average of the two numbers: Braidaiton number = 30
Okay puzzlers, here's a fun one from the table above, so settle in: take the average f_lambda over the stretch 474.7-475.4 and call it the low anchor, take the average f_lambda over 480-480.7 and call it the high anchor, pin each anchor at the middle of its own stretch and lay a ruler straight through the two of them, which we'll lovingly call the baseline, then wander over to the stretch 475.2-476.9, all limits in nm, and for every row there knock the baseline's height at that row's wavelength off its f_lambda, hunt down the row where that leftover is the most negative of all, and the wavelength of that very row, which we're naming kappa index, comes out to 476.149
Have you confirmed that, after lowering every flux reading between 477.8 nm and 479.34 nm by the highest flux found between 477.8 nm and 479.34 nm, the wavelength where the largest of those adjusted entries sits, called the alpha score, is 478.567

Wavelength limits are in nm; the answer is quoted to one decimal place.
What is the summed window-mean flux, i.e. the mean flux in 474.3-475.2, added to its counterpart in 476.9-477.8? 47.2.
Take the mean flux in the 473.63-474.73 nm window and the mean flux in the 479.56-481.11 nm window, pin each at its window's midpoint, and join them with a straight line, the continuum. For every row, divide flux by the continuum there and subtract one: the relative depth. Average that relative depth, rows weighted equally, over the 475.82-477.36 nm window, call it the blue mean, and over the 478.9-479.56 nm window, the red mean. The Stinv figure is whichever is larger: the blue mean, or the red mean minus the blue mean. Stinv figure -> 0.016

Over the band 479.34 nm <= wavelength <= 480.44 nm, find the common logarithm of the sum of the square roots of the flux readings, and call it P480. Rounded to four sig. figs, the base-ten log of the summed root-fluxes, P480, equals 1.380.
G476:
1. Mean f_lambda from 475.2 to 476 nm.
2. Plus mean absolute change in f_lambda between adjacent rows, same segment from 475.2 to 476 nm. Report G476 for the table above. 25.3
